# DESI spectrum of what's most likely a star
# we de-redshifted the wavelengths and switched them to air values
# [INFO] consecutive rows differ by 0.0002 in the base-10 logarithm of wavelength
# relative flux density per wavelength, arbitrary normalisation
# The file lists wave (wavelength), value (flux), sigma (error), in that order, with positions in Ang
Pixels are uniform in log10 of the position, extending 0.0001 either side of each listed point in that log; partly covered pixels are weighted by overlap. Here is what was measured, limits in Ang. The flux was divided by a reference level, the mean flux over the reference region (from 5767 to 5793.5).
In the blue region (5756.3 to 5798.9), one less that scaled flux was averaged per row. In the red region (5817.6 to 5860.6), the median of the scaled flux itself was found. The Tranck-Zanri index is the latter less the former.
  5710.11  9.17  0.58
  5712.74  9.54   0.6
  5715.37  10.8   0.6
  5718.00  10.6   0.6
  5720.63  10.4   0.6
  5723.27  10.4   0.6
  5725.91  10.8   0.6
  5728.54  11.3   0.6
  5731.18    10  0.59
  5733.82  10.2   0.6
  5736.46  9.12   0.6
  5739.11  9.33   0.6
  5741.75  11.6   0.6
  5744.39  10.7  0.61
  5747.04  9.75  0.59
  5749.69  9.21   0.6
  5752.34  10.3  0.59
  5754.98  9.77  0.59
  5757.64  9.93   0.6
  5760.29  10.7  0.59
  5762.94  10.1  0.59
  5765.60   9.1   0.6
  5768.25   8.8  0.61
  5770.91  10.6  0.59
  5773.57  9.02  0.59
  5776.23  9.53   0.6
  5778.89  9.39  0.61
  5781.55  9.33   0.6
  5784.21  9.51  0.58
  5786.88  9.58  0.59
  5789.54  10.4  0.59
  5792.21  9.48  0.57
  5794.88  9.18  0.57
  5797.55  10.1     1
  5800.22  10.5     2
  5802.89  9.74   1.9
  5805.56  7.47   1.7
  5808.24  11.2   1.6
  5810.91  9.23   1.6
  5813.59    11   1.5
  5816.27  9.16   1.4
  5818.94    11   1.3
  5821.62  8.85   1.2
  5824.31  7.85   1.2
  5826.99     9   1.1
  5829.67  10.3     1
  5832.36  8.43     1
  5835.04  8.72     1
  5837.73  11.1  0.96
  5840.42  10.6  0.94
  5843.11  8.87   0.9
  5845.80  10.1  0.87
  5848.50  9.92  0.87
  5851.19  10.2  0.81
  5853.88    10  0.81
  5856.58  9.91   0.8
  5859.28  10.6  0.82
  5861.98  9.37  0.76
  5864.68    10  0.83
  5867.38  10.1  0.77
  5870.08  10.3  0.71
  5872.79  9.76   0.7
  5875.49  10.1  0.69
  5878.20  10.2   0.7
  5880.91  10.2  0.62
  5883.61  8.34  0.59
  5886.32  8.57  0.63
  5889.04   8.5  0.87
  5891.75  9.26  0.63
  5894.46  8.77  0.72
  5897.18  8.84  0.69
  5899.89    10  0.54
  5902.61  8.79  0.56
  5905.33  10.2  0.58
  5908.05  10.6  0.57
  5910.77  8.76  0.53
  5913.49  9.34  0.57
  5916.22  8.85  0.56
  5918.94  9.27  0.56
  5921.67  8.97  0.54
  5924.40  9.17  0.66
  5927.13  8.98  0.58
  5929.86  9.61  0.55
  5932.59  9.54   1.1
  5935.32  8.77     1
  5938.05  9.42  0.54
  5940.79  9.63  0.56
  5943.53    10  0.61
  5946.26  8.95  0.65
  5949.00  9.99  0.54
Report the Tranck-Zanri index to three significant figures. 1.05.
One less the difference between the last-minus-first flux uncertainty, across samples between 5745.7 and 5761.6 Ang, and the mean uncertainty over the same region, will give 1.6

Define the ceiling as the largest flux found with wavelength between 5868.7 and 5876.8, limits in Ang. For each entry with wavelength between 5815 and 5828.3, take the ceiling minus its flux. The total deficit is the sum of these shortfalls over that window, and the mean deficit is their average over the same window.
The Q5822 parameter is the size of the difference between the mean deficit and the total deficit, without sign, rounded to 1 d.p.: 4.5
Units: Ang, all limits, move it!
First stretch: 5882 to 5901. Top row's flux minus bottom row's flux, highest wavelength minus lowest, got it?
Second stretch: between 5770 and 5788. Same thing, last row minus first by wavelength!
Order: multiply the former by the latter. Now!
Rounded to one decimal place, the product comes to -1.7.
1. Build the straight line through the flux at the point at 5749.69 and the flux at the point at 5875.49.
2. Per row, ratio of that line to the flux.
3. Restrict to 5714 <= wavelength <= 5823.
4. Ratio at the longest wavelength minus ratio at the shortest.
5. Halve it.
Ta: 0.13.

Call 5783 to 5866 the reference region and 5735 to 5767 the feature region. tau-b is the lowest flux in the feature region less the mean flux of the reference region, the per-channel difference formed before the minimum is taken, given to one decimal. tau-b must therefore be -0.6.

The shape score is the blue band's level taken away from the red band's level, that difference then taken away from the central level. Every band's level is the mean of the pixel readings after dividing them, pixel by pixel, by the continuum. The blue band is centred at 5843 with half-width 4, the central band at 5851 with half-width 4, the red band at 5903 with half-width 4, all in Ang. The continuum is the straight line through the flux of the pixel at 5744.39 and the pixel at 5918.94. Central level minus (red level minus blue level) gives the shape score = 0.99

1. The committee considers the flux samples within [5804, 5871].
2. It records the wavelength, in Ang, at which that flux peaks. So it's 5808.24 Ang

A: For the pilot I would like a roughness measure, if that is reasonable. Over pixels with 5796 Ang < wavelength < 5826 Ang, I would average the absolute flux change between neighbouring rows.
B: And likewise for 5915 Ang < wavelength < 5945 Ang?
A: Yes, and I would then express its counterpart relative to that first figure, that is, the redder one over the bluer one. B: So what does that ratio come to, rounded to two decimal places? 0.21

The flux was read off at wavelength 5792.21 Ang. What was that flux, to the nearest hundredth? 9.48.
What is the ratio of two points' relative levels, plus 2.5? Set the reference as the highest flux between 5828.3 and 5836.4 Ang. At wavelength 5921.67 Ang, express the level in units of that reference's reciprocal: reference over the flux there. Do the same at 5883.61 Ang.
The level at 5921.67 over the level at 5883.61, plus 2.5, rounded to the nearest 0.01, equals 3.43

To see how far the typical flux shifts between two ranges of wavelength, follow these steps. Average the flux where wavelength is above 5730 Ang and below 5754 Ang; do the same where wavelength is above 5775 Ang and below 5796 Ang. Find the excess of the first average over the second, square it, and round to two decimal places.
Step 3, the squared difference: 0.22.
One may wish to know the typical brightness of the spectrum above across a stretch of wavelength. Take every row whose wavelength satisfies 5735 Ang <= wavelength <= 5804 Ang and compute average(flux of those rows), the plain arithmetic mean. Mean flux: 9.80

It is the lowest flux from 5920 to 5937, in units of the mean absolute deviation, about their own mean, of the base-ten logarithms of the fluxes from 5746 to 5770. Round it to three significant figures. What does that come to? 413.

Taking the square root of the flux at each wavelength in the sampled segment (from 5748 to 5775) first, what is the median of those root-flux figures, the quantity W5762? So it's 3.14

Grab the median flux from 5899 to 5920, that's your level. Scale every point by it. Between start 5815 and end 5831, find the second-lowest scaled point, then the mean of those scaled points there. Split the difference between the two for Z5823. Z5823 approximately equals 0.98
